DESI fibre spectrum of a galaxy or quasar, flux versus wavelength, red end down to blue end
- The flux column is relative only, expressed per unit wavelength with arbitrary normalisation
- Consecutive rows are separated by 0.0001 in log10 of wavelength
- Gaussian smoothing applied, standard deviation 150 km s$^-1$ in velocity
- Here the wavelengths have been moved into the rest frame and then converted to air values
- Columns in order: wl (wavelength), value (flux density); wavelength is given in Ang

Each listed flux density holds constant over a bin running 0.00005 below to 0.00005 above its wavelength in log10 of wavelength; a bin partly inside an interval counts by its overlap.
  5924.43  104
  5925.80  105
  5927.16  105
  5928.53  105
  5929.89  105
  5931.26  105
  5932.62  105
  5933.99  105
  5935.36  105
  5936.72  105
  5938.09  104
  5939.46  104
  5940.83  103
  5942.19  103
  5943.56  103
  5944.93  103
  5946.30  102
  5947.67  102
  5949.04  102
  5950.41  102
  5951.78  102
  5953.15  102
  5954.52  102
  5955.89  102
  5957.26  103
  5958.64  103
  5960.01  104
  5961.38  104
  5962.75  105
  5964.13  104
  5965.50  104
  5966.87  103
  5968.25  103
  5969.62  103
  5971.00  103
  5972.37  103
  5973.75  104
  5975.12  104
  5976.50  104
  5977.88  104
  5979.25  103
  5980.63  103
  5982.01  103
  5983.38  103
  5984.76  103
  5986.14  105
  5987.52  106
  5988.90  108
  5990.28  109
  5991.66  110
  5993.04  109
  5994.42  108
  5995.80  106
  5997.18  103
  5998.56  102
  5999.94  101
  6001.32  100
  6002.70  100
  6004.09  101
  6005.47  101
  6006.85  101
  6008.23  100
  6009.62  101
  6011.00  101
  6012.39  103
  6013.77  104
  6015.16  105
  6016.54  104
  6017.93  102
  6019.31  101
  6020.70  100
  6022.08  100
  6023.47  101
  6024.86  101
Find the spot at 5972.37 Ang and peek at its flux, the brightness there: 103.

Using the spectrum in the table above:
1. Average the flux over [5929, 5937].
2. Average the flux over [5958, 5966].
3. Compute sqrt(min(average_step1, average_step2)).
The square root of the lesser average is 10.20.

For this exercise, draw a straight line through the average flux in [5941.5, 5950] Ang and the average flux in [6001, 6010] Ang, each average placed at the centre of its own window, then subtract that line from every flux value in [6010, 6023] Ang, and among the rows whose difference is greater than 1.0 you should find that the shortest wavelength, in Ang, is 6012.39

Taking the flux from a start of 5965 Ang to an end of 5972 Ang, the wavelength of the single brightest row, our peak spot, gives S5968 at 5965.50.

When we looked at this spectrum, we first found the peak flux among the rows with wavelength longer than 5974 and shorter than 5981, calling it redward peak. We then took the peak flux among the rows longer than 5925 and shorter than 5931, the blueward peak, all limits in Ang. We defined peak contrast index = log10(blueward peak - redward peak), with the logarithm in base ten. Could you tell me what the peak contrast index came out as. 0.0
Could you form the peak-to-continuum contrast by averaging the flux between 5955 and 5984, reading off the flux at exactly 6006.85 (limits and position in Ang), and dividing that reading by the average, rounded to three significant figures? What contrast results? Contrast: 0.977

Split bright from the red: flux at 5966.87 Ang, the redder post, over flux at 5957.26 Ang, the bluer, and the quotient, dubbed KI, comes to 1.00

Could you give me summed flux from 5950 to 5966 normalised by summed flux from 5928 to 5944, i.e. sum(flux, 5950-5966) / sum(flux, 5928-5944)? 0.988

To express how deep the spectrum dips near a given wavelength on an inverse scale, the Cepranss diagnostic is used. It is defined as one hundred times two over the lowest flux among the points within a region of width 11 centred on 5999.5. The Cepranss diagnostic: 2.00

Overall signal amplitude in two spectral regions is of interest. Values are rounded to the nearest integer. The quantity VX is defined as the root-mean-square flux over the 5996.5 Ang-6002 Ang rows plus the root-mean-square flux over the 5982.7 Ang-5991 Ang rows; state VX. 207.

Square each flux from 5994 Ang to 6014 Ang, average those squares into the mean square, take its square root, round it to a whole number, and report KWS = 102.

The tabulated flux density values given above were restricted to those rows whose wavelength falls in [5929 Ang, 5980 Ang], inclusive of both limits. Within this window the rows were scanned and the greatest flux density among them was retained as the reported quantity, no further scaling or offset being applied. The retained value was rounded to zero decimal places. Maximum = 105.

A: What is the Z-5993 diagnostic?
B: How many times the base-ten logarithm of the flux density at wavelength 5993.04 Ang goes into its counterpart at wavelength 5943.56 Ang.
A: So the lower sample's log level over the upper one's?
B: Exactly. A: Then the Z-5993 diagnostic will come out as 0.99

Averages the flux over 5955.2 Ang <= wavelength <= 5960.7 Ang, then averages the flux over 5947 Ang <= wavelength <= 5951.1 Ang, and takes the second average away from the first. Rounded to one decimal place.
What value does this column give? 1.0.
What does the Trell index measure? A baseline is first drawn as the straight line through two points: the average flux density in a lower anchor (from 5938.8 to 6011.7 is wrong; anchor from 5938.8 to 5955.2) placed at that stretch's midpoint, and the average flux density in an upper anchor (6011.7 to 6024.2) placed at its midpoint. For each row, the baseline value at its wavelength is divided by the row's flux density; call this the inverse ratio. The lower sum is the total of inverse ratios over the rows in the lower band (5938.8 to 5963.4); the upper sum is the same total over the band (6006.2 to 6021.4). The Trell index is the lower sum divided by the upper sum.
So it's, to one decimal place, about 1.6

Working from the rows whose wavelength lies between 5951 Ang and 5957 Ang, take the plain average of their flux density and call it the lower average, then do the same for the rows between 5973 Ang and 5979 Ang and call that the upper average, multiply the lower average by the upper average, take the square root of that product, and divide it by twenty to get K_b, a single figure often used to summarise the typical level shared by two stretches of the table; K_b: 5.15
